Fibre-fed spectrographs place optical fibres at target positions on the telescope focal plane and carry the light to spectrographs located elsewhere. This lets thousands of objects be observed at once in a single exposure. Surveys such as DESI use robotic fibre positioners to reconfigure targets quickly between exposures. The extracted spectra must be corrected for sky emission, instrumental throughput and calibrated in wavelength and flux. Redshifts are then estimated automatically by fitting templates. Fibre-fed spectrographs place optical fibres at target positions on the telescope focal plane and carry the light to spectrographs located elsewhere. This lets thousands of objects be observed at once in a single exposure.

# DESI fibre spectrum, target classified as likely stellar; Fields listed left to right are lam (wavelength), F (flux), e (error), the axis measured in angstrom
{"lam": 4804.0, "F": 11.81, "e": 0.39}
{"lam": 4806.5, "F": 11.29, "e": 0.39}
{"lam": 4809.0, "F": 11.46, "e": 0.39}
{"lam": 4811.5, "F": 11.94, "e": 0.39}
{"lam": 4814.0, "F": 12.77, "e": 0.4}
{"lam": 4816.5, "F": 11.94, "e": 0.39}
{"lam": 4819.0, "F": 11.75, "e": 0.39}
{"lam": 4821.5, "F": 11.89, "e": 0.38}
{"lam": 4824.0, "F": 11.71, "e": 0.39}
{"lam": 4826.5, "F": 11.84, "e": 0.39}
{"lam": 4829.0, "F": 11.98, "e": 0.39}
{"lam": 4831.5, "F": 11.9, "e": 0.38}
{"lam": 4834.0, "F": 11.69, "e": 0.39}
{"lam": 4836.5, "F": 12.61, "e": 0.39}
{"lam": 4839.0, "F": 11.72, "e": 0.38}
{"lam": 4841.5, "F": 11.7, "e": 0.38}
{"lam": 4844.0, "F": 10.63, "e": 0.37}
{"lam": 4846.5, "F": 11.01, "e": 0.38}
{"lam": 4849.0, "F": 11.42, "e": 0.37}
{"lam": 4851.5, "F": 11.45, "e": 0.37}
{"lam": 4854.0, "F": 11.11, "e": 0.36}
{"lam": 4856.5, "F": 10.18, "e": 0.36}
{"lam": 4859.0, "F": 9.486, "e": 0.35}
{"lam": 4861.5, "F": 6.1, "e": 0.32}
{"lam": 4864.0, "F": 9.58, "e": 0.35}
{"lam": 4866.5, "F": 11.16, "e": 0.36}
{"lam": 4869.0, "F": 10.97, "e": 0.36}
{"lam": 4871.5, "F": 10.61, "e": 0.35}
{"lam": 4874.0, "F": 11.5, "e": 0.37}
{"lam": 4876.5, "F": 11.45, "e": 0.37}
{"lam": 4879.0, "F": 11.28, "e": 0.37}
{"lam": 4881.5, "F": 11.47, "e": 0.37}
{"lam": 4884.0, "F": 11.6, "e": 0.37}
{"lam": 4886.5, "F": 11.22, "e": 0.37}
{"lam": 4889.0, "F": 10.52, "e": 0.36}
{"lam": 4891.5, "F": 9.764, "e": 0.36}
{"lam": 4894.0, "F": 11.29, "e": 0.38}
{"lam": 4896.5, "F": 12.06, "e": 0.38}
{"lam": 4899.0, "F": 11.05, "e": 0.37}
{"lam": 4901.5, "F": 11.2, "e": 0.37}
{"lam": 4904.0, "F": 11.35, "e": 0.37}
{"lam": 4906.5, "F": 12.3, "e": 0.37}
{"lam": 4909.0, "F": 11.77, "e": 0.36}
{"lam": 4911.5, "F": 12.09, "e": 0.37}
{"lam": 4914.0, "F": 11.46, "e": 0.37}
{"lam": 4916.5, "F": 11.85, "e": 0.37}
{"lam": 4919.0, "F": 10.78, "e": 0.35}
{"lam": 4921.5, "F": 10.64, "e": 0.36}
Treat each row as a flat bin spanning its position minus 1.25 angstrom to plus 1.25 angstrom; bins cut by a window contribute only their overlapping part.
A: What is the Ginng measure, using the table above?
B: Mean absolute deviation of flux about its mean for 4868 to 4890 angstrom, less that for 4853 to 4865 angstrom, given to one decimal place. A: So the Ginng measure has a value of -1.0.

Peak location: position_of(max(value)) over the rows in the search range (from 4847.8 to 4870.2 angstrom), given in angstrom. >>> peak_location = 4851.5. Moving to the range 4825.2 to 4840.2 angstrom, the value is 4836.5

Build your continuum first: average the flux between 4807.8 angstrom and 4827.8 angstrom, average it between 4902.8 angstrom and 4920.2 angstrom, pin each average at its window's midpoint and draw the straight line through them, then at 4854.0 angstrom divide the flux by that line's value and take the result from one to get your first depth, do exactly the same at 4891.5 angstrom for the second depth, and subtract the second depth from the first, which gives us -0.11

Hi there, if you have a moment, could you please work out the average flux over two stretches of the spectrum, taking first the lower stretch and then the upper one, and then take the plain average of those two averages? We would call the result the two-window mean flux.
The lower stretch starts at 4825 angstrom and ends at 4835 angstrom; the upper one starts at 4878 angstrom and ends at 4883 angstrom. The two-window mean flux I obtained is 11.6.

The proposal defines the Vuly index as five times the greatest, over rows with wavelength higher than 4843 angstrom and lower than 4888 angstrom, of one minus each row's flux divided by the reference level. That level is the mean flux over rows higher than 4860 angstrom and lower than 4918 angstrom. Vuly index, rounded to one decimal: 2.2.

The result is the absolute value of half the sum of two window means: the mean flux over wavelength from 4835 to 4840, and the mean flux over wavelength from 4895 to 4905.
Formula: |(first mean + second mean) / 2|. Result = 11.8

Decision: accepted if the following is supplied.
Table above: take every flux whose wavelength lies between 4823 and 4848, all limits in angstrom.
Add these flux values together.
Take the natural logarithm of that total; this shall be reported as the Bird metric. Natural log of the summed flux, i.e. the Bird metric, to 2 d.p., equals 4.76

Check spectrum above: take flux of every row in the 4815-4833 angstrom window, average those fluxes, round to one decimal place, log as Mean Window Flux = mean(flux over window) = 11.9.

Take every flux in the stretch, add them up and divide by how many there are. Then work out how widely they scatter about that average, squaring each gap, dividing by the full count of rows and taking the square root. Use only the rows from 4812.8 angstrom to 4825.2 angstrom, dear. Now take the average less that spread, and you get 11.6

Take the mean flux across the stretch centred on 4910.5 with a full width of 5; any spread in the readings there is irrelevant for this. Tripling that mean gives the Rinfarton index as 36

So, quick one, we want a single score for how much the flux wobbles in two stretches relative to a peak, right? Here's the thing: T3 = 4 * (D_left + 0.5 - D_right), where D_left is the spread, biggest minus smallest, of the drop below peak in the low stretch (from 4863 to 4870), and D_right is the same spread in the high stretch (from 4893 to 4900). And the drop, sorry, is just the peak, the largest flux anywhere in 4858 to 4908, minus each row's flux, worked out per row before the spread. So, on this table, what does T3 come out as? 4.3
